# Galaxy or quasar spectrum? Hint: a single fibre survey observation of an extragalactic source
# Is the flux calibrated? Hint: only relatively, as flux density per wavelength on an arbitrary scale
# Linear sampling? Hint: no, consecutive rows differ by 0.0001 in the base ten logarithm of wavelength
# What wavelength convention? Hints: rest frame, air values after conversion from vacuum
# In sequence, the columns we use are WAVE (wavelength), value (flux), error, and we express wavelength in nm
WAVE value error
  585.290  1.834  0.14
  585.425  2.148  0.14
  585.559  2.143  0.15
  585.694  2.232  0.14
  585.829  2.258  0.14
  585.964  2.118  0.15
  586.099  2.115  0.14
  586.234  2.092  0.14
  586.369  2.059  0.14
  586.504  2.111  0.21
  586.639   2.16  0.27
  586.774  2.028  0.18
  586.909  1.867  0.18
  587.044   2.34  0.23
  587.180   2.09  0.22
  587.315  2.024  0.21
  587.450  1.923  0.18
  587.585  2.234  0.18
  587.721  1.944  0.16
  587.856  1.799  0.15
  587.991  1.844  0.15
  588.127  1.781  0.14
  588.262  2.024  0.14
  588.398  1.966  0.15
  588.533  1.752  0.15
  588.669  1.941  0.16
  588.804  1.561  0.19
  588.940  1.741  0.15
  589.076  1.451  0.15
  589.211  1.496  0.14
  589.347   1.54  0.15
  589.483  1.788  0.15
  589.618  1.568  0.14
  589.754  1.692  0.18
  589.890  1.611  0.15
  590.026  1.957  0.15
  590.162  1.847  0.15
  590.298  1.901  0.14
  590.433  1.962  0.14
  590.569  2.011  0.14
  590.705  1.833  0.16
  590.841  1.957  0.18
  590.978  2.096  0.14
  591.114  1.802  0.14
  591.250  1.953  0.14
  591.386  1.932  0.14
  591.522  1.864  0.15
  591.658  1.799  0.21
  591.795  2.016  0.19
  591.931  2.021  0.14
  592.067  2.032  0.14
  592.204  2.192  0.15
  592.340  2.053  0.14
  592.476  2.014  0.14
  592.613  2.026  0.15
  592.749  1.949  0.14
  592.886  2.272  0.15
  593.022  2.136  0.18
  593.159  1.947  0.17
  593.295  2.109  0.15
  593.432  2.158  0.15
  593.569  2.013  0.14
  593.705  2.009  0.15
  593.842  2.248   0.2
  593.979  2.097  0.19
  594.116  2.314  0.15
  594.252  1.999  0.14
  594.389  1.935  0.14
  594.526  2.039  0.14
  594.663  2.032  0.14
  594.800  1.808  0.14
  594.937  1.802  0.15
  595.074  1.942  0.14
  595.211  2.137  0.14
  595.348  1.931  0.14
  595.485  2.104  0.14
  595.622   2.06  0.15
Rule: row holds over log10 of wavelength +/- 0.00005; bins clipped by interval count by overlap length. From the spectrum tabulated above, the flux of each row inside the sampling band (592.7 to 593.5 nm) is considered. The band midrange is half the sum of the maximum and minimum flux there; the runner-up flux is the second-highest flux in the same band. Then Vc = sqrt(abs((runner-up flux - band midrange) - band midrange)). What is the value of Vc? 1.44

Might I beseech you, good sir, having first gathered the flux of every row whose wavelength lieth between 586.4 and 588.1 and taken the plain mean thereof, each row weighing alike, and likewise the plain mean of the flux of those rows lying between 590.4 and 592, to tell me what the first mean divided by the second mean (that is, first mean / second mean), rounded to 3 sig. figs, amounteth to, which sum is 1.05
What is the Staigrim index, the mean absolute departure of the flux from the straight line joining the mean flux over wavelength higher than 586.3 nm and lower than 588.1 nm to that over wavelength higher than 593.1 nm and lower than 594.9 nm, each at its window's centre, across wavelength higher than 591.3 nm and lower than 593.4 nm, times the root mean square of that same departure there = 0.011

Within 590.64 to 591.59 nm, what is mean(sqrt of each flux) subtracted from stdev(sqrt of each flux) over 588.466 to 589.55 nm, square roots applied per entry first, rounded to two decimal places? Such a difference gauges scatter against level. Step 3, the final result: -1.32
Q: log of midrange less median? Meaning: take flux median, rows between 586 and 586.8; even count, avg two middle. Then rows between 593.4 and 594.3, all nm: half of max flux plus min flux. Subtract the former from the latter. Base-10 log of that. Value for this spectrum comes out -1.26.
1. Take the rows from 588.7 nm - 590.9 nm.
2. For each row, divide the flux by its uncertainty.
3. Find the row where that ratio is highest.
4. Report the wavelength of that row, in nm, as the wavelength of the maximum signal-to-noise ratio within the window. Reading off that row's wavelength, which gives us 590.569 nm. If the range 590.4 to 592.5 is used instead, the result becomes 590.978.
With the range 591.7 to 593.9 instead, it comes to 592.886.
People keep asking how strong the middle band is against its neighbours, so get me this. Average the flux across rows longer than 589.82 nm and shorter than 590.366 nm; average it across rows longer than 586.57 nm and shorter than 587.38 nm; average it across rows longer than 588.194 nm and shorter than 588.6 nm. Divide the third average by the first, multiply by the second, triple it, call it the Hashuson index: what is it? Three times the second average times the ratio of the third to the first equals 6.5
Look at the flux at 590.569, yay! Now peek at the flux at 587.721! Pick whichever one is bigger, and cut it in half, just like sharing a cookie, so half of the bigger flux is 1.01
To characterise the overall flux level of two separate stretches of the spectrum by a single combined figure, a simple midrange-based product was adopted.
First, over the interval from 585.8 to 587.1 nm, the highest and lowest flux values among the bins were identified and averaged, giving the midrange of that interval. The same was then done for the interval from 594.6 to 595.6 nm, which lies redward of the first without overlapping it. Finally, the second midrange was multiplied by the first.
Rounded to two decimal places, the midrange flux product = 4.14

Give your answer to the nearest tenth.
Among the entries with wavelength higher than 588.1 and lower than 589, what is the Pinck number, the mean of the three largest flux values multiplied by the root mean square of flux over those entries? 3.6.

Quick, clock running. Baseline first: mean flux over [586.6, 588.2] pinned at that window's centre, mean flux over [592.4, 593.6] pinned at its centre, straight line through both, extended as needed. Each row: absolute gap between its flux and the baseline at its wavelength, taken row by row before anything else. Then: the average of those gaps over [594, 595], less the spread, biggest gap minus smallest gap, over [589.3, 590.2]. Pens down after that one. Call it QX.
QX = -0.25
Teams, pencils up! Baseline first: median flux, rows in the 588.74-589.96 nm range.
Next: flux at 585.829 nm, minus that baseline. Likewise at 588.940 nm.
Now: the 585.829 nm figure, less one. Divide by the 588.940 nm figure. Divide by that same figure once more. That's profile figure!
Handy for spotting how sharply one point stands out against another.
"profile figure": -10.4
